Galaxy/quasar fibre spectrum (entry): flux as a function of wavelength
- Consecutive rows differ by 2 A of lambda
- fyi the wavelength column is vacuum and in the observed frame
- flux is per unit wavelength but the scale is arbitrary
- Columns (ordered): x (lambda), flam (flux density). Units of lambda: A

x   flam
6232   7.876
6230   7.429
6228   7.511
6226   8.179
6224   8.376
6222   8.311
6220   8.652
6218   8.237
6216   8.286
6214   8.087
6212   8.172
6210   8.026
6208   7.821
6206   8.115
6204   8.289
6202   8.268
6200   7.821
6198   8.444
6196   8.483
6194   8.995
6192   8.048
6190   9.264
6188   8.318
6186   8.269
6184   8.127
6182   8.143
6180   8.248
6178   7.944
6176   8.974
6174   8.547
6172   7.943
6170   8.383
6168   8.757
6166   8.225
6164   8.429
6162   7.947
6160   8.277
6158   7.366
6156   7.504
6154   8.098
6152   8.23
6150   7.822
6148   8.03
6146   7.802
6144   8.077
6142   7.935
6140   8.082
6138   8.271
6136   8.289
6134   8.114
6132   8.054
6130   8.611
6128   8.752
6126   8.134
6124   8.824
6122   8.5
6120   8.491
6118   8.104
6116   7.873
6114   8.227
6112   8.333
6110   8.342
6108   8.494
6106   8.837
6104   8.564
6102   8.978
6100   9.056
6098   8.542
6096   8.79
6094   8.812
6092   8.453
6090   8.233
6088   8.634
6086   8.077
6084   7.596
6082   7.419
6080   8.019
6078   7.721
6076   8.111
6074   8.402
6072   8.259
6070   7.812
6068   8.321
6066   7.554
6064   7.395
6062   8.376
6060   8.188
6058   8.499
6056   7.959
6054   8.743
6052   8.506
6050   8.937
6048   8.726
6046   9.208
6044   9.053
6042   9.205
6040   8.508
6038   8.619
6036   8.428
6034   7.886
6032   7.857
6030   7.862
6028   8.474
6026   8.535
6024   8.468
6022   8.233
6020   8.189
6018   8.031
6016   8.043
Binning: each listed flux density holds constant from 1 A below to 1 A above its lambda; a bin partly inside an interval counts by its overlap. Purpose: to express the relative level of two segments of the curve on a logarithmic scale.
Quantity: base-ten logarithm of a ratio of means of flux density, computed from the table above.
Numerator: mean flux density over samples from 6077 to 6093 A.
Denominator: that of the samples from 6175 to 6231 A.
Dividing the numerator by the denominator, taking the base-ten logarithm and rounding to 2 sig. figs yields -0.012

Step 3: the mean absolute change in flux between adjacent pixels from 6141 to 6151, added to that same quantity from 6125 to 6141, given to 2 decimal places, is 0.46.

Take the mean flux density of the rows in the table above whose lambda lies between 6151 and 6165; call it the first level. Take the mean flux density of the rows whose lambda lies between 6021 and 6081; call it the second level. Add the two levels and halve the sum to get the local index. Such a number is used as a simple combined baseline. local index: 8.15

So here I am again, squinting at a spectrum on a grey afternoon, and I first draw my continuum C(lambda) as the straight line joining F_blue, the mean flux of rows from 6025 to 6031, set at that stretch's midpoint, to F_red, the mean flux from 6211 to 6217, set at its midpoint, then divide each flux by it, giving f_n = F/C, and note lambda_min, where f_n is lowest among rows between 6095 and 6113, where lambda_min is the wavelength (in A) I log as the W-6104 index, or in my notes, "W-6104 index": 6112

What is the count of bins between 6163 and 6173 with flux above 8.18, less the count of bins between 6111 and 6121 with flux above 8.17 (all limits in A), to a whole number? 1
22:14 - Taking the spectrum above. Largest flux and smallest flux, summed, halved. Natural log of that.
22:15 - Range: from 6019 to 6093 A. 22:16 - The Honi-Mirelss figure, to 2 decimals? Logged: 2.12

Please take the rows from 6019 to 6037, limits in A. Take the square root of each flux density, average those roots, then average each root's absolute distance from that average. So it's 0.041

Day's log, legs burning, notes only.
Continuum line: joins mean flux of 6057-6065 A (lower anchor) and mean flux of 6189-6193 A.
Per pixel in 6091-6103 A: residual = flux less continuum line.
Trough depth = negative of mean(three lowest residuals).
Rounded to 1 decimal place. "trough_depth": -0.3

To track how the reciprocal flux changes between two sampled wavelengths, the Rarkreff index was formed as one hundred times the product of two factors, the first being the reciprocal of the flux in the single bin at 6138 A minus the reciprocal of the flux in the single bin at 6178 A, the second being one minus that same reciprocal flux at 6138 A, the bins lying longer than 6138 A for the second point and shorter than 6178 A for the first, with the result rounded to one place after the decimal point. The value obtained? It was -0.4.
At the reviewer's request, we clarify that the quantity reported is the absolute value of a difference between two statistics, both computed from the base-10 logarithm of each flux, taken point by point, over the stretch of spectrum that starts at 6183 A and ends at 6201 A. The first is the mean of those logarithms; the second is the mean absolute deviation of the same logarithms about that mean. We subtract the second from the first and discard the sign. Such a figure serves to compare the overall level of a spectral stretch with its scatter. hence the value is 0.908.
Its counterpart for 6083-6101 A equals 0.910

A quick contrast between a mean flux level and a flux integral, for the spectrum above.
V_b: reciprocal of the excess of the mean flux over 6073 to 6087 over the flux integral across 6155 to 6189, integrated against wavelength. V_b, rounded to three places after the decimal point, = -0.004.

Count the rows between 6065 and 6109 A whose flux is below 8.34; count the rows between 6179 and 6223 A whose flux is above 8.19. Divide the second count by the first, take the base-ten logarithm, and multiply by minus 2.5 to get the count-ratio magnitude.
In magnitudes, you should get -0.18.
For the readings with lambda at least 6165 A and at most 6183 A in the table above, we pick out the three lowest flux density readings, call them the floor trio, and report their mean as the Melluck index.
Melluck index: 8.01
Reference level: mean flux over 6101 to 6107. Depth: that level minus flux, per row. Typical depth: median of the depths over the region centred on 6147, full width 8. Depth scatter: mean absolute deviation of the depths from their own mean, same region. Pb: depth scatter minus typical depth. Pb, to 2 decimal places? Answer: -0.75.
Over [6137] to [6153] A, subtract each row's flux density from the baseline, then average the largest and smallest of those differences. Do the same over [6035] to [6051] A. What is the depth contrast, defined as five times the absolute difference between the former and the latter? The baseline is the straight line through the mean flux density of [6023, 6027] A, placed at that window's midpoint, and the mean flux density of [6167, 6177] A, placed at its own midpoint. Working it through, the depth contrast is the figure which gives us 4.0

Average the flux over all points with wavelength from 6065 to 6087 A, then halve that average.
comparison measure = 3.97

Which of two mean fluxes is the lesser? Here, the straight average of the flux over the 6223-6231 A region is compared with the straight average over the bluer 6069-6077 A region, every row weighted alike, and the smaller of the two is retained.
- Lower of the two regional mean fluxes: 7.87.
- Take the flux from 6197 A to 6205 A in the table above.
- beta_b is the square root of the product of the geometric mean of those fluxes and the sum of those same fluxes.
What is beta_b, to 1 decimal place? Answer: 16.4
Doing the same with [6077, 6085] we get 15.4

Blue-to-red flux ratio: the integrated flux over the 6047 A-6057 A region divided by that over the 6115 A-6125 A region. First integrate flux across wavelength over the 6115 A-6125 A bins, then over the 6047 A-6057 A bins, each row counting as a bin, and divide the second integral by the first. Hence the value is 1.026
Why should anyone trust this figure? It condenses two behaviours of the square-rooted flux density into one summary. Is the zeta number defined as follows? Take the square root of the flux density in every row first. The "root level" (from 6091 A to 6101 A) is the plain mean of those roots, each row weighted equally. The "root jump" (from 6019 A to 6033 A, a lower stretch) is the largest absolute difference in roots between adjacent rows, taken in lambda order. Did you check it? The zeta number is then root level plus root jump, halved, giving 1.53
